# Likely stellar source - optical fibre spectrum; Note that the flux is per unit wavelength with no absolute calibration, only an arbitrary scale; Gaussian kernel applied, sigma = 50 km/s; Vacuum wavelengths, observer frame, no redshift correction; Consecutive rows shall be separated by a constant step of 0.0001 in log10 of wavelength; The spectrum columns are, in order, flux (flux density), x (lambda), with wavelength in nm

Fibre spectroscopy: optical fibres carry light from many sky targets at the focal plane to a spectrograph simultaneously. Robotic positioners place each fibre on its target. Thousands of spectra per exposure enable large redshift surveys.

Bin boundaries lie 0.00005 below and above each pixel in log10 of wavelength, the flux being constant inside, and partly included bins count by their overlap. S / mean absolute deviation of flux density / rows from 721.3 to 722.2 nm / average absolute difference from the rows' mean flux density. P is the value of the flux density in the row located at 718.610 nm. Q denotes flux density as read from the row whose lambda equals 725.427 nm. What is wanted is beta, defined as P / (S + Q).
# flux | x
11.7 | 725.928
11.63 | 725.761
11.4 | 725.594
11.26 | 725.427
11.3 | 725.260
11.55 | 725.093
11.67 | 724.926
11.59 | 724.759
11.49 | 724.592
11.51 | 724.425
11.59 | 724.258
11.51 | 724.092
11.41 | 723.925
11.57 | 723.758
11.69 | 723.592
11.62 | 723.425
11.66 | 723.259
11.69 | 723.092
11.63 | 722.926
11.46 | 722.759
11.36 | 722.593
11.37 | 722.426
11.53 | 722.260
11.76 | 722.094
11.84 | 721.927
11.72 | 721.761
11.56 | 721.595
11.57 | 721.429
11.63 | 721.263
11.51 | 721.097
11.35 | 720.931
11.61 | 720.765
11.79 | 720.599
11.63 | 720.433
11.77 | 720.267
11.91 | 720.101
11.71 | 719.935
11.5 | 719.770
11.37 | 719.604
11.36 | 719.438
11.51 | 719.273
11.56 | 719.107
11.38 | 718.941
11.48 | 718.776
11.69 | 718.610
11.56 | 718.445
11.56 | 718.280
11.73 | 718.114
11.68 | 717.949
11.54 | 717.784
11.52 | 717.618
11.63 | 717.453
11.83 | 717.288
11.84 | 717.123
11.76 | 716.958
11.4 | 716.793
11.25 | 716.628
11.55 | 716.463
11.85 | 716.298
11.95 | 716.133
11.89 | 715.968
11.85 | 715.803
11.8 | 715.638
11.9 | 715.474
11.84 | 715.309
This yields 1.03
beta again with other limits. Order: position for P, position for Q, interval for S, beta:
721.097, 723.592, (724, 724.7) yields 0.98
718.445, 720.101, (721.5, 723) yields 0.96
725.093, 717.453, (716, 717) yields 0.97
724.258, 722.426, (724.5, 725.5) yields 1.01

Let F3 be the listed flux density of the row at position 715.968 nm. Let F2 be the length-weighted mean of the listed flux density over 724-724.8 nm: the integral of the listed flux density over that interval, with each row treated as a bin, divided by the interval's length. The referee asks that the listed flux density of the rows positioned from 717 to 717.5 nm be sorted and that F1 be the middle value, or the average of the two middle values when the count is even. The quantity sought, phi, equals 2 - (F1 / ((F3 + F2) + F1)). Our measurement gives 1.664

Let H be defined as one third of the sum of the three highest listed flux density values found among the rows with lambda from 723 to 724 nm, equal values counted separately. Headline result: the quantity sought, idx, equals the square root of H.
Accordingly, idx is 3.42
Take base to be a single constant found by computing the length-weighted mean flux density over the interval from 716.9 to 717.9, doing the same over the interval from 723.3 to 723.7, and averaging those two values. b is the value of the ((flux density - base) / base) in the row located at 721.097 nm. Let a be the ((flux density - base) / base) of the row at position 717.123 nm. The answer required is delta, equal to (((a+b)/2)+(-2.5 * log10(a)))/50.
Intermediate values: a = 0.014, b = -0.015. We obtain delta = 0.093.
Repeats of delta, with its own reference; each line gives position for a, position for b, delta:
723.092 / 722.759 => 0.153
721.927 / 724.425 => 0.093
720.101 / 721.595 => 0.085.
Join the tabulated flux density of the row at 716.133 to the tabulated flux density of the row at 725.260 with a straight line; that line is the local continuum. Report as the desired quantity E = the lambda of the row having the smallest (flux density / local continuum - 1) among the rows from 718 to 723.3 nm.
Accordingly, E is 718.941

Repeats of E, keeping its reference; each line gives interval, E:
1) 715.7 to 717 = 716.628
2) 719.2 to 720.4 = 719.438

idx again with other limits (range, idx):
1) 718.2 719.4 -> 3.41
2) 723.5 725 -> 3.41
